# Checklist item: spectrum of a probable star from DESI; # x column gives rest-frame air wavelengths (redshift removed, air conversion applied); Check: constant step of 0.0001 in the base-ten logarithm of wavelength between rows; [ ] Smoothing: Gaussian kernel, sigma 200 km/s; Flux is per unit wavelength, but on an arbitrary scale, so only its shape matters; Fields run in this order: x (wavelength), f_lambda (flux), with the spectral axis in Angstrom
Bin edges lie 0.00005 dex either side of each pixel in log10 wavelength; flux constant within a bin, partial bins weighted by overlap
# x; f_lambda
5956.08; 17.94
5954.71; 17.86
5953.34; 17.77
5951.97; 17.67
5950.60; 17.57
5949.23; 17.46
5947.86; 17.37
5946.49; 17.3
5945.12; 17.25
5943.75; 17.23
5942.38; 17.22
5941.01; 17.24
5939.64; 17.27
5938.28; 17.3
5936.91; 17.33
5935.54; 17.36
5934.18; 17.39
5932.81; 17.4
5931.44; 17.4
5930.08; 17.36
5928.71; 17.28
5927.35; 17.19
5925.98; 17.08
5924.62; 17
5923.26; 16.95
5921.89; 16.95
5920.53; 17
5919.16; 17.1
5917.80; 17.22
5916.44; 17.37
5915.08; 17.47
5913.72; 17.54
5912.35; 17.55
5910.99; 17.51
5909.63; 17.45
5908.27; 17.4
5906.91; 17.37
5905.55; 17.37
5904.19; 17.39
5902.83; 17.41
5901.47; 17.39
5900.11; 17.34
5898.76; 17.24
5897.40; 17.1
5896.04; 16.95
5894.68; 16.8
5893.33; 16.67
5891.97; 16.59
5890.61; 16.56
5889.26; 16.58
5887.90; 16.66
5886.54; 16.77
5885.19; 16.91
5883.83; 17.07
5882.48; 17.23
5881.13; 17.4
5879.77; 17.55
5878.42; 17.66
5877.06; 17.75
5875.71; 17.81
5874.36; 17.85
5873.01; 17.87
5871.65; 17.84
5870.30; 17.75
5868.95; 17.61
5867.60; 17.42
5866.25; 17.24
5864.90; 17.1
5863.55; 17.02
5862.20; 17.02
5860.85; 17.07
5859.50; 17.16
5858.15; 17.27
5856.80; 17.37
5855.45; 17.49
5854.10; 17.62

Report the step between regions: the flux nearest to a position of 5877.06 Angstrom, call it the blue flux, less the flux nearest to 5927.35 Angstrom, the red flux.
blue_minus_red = 0.56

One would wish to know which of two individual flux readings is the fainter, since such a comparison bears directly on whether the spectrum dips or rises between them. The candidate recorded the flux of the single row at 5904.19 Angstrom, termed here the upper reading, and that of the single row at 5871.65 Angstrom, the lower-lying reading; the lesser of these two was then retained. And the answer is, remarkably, 17.4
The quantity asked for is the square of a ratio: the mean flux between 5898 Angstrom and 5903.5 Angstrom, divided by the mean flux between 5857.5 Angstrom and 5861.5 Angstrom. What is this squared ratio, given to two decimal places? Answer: 1.02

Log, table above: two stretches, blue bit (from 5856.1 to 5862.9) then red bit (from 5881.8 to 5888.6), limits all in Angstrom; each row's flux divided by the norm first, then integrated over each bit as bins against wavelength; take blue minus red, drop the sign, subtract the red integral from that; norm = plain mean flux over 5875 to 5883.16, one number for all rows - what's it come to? -6.46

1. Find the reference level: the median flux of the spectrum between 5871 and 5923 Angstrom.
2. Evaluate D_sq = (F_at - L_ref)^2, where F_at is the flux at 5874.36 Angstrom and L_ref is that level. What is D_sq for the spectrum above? 0.23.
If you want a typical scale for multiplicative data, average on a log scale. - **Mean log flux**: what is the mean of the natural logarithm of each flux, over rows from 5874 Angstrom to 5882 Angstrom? 2.87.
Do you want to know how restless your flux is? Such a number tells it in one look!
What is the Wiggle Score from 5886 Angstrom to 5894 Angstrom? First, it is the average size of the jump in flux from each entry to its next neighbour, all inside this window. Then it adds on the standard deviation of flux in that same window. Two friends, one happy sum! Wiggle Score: 0.14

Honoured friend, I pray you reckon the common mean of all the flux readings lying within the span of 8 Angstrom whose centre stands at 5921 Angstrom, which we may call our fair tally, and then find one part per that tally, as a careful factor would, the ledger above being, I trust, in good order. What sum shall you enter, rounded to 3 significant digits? 0.0587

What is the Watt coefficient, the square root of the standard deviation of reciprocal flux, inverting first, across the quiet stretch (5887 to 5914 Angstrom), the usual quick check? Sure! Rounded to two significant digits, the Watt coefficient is 0.035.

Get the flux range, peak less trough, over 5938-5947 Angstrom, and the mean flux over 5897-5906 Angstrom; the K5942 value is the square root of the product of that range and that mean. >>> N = 1.2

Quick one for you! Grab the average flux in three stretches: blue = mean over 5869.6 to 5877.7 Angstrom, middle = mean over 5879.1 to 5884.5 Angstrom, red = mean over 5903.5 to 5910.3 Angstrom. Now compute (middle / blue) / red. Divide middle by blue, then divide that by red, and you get 0.0559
